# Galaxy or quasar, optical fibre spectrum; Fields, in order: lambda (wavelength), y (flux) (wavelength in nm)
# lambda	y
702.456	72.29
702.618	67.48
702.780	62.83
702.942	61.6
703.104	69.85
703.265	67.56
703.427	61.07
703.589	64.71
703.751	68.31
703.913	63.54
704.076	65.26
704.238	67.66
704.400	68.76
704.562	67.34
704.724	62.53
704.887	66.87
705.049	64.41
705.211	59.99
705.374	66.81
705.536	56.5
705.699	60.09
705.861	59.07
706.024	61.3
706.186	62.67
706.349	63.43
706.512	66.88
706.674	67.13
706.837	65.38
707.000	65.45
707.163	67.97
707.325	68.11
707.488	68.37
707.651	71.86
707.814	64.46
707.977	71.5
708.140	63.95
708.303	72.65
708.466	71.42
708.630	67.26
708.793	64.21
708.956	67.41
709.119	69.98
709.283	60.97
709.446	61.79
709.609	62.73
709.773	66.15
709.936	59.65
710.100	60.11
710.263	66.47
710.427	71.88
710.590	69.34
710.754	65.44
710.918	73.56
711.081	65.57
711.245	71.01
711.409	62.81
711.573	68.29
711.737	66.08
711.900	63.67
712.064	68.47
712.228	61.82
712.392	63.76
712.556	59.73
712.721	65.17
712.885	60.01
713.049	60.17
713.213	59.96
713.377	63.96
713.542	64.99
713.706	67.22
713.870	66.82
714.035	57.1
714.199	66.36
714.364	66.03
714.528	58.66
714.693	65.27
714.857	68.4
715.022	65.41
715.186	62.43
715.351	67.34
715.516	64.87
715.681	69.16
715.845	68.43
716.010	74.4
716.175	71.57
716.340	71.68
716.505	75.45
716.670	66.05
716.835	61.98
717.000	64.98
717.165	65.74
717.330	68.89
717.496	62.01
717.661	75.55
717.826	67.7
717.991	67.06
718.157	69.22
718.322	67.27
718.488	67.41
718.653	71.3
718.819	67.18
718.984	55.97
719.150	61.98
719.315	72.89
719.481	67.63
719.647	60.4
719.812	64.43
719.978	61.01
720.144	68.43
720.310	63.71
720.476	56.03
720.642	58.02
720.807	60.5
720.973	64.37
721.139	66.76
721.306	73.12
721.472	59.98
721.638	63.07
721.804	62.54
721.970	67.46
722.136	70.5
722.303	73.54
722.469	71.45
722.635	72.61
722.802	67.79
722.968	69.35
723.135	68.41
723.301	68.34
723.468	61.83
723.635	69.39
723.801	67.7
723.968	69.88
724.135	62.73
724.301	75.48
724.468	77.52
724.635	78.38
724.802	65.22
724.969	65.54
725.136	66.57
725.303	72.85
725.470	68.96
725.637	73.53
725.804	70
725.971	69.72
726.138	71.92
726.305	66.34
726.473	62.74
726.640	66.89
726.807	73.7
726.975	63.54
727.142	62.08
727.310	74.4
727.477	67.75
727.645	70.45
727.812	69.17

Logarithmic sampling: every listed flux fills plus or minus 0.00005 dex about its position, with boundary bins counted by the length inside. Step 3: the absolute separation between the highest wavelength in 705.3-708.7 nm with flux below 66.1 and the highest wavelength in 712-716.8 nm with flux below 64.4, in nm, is 7.05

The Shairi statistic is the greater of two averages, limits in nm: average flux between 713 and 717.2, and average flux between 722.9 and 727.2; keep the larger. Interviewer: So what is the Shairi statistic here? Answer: 68.8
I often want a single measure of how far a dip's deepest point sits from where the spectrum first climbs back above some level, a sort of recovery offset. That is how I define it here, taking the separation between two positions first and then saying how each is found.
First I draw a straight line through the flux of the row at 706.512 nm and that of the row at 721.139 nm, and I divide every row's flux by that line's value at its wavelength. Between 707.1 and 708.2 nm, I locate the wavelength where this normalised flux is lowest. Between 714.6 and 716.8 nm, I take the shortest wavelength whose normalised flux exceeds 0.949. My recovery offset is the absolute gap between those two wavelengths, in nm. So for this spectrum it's 6.55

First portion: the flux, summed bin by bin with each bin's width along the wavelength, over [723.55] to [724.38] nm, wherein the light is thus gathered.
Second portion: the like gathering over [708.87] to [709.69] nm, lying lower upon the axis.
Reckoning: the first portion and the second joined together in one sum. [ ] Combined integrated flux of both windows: 110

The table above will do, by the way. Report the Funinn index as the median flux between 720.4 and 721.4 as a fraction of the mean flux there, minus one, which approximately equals -0.011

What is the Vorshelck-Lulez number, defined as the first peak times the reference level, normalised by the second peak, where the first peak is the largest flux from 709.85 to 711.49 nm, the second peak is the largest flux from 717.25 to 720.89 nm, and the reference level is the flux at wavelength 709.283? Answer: 59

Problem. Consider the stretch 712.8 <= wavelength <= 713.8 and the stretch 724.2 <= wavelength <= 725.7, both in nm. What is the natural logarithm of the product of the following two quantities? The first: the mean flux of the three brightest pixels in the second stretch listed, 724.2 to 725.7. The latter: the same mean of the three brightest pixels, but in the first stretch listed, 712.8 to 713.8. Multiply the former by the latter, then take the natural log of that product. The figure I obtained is 8.53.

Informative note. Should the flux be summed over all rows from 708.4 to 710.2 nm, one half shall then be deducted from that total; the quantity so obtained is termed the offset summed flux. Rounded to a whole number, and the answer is 711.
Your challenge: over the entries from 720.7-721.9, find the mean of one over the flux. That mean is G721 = 0.0156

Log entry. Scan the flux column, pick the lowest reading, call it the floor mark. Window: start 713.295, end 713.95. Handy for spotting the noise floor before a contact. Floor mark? 63.96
